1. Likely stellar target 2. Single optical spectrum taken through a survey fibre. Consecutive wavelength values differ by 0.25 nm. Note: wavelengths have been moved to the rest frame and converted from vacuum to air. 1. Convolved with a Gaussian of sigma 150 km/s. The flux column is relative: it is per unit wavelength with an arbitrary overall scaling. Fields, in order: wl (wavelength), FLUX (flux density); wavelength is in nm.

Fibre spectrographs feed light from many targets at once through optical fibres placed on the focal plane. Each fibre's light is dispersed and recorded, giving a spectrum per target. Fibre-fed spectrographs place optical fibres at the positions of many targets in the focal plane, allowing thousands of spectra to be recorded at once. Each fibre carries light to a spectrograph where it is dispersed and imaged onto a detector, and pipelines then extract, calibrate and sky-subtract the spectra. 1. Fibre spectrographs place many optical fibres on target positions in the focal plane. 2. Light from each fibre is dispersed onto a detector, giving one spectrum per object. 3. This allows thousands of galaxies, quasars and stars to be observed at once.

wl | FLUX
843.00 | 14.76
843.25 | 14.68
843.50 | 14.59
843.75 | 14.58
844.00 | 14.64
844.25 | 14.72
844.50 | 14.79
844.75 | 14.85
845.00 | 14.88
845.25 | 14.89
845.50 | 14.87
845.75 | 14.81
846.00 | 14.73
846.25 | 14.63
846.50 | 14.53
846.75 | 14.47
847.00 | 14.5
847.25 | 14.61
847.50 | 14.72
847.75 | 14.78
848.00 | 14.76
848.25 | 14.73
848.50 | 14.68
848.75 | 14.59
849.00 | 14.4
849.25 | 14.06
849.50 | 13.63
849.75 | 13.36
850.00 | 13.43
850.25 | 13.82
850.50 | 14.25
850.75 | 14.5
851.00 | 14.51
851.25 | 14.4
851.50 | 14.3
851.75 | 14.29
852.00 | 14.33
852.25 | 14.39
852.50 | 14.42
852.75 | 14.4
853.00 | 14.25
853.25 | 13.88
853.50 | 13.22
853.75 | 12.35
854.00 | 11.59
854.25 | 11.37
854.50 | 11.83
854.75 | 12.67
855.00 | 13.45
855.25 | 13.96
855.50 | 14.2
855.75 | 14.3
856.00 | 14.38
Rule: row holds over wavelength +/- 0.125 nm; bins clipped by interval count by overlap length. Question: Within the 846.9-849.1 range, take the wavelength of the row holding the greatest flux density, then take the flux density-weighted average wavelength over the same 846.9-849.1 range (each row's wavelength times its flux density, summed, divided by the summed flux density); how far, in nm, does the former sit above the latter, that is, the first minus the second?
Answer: -0.25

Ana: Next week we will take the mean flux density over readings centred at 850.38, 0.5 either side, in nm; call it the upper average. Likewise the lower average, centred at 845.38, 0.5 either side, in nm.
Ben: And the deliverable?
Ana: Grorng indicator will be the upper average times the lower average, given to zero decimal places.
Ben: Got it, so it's 208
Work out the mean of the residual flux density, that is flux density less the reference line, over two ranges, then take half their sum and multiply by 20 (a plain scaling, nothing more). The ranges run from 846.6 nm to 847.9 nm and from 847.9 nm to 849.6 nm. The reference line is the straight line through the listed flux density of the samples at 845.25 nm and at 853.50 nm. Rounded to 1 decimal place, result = 3.6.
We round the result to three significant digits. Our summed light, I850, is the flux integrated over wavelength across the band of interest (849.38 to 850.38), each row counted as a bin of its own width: 13.6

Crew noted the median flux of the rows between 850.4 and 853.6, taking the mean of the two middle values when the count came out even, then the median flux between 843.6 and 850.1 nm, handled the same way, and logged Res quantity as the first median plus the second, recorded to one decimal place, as 29.0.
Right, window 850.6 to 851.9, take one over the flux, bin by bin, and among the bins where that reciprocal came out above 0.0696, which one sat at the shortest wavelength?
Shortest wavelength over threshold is 851.50 nm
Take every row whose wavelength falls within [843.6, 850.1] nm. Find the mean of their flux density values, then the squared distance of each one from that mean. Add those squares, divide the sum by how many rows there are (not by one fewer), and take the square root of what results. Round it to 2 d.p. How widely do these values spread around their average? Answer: 0.42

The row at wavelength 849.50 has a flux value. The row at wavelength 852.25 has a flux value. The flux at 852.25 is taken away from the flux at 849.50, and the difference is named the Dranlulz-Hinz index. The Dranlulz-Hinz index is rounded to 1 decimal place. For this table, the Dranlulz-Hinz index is -0.8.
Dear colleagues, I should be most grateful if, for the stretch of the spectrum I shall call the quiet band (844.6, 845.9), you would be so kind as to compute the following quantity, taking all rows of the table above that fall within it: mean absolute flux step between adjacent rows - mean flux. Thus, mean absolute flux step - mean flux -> -14.8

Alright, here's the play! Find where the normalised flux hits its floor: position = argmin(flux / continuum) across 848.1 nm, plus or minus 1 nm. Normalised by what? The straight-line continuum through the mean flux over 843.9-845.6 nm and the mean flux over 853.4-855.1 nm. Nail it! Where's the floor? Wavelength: 847.25 nm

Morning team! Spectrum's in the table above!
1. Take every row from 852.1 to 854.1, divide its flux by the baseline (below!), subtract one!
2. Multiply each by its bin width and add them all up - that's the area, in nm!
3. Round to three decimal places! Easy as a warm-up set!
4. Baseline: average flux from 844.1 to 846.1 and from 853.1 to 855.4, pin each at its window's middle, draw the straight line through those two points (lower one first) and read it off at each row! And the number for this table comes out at 0.091 nm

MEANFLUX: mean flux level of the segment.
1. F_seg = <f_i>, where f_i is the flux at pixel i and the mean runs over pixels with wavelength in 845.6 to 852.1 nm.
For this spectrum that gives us 14.4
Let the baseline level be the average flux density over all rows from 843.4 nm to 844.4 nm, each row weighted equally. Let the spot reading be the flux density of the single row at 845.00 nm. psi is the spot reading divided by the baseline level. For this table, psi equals 1.02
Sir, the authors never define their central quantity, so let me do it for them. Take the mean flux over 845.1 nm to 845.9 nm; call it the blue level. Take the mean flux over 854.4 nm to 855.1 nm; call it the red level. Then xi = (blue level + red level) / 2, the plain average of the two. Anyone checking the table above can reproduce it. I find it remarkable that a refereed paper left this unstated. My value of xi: 13.8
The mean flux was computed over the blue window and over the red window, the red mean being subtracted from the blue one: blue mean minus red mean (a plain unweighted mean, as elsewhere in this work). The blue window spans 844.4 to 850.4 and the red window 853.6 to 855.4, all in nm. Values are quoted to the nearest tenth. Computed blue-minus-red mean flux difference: 2.0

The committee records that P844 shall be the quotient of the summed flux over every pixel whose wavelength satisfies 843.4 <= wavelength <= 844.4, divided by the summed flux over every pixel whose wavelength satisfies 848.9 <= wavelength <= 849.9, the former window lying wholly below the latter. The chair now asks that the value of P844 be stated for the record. 1.056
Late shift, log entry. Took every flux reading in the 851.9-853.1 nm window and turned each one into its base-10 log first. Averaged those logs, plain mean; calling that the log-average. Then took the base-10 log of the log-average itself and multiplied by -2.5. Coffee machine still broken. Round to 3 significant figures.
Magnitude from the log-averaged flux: -0.158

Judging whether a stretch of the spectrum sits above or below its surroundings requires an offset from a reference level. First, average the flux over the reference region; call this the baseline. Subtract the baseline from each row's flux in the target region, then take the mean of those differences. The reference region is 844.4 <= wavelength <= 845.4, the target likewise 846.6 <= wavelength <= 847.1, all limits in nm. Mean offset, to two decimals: -0.37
